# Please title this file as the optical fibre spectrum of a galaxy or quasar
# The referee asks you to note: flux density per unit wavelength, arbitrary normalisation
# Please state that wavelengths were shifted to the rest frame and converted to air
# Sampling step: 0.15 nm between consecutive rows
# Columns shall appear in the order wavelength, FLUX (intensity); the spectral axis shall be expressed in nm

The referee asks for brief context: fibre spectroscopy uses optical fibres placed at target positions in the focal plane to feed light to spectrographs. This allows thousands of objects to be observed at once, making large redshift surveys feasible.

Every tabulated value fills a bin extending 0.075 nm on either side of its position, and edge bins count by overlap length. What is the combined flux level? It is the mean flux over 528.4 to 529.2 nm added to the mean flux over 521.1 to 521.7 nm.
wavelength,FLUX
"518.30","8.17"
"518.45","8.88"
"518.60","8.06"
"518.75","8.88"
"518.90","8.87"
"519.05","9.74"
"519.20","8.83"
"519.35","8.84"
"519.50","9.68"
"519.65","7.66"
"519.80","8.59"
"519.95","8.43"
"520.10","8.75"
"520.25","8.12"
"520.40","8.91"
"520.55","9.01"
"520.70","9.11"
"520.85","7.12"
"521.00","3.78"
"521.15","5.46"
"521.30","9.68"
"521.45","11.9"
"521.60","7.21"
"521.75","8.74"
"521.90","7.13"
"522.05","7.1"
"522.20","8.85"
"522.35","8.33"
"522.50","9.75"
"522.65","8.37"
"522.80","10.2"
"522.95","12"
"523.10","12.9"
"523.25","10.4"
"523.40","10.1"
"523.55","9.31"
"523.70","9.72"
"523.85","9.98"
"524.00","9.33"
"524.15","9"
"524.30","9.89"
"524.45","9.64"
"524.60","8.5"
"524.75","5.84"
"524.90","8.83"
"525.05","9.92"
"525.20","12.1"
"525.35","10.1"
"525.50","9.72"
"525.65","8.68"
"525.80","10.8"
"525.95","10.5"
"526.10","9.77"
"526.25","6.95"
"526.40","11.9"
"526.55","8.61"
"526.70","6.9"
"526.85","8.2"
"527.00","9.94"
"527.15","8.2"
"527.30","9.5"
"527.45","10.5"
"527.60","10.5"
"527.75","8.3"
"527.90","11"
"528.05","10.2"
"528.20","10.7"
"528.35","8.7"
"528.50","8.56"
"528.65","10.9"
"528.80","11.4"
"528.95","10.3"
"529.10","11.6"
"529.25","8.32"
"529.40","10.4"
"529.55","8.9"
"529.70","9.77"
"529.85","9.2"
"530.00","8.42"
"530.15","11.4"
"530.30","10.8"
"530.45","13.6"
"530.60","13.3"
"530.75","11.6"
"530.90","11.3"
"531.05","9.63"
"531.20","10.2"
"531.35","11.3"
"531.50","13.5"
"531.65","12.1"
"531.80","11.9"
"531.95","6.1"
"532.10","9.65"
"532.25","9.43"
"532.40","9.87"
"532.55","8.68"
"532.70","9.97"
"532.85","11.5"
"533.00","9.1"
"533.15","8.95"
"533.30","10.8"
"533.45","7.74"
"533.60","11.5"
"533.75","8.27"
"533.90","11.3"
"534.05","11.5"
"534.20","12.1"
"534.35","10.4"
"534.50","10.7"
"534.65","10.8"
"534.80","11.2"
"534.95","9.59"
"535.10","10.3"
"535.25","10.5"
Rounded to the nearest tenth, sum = 19.1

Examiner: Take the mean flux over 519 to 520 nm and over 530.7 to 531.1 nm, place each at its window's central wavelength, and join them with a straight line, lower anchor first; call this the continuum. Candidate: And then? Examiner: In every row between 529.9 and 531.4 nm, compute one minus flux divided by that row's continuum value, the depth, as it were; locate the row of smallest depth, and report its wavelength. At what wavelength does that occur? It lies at 530.45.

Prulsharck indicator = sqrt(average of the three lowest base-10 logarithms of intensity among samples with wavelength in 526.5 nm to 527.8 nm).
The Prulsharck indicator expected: 0.94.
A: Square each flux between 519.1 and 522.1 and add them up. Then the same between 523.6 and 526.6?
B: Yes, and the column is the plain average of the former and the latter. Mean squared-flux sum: 1620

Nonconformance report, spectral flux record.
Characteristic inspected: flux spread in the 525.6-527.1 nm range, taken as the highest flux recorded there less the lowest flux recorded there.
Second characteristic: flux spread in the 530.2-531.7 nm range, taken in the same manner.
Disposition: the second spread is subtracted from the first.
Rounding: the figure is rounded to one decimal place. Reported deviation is 1.0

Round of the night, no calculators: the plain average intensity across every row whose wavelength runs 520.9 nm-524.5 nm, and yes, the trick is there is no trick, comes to 9.1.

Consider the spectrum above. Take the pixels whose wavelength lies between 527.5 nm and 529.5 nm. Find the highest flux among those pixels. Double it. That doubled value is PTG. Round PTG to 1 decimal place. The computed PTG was 23.2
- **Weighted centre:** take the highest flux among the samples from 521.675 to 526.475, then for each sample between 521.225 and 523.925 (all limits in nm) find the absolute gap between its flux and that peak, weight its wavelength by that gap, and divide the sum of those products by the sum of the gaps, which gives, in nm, 522.45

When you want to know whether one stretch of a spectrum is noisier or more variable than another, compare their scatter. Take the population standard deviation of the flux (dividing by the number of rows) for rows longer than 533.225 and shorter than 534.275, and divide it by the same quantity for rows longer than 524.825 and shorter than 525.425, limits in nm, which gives 1.4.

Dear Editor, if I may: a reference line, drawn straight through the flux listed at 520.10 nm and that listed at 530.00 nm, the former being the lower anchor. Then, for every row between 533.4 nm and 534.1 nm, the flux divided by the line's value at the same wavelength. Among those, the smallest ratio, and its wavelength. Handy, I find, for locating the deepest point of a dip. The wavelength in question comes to 533.45 nm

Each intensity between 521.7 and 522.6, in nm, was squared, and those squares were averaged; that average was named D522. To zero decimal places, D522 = 70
